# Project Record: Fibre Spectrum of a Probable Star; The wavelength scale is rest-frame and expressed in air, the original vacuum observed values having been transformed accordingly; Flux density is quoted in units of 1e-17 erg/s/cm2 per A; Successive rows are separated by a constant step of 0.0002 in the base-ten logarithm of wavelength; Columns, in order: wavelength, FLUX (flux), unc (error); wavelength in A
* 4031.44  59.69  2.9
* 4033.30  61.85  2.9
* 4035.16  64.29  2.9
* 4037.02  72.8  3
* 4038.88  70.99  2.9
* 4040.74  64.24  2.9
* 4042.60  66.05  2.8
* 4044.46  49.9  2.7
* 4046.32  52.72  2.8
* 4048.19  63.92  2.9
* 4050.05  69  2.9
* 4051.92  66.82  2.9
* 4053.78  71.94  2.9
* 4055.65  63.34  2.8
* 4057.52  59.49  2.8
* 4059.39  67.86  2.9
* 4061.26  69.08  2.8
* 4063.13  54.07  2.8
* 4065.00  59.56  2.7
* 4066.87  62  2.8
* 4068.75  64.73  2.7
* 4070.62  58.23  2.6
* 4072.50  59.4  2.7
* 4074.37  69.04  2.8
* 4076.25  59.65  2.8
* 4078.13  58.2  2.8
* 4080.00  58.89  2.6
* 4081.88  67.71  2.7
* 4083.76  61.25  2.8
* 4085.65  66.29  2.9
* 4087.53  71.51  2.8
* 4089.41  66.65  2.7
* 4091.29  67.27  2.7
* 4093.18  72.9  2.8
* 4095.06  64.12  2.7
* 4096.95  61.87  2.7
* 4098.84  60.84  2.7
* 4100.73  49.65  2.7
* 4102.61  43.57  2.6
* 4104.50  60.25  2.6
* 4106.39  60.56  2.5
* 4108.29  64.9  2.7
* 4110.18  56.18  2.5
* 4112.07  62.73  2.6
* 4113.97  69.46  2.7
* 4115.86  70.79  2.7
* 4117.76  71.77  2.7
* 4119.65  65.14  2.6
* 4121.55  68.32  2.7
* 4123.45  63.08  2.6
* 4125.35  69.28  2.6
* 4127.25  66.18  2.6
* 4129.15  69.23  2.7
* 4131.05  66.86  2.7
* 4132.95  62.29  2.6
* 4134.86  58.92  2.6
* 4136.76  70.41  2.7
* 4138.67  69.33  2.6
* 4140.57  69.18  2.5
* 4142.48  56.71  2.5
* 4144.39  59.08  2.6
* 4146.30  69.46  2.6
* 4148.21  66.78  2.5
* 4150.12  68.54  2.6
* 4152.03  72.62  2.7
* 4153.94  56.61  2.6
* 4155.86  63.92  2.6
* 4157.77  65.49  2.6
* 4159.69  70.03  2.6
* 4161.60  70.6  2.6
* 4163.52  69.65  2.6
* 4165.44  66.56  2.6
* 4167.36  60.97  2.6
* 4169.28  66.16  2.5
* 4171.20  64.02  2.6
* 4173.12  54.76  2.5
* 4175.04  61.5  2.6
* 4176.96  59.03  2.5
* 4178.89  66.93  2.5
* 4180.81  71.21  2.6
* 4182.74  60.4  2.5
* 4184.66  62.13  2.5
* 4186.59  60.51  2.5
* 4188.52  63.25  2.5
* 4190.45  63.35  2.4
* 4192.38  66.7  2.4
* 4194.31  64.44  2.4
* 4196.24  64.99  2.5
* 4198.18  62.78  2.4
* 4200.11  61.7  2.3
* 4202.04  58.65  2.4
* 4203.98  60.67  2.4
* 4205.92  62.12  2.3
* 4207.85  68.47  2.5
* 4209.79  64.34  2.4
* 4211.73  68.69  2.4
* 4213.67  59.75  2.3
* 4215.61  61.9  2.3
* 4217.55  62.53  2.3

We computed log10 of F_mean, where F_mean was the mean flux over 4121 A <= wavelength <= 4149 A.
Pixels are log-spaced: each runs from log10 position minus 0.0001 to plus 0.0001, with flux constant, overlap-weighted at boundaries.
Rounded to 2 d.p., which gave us 1.82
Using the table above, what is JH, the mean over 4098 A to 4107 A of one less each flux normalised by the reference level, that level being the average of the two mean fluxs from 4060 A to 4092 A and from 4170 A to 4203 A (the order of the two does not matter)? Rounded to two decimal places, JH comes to 0.13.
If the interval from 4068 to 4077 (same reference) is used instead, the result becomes 0.01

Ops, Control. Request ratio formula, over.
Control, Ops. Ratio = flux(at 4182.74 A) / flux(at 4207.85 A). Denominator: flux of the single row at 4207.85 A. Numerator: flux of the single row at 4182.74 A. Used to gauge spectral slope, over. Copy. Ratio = 0.88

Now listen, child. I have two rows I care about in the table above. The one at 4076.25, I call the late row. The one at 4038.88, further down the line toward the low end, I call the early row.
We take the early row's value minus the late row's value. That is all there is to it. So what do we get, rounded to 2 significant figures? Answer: 11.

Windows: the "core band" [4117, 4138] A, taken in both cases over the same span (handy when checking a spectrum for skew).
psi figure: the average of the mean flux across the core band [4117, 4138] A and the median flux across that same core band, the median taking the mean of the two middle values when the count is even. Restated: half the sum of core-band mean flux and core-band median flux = 67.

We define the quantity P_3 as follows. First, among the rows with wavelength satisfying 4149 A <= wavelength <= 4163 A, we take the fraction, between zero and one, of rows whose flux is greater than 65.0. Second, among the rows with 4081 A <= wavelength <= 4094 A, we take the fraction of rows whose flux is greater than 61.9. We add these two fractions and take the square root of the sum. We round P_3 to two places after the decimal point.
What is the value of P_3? 1.25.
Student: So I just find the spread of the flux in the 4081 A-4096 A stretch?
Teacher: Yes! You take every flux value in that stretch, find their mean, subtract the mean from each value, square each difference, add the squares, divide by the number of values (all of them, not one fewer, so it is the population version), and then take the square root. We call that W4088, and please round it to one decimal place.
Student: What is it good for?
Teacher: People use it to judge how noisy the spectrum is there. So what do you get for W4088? 3.5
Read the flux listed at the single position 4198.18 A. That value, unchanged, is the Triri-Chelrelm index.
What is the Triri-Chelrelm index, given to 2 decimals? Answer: 62.78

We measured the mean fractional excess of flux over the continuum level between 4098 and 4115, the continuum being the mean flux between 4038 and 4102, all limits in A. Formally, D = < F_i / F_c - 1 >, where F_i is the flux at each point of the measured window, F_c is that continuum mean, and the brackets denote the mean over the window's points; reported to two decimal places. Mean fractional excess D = -0.07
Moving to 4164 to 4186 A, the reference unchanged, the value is 0.00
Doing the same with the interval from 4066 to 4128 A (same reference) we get 0.00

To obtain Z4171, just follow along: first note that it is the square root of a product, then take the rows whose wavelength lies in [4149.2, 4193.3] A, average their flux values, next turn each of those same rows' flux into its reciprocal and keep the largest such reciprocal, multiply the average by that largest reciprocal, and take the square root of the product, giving 1.09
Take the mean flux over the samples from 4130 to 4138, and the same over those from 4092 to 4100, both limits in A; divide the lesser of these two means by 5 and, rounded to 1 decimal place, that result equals 12.9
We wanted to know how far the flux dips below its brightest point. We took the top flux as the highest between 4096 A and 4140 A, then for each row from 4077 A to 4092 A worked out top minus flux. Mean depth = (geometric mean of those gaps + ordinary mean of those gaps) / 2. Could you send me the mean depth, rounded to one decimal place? 5.9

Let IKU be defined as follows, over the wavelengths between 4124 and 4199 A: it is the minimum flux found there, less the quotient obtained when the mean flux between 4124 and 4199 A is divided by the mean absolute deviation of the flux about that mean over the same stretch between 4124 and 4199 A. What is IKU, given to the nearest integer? 38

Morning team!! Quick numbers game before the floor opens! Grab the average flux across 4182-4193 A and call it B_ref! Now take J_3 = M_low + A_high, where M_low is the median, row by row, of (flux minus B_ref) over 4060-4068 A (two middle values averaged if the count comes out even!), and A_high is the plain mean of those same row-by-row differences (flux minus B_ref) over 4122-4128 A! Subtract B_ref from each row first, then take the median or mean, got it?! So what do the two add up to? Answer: 2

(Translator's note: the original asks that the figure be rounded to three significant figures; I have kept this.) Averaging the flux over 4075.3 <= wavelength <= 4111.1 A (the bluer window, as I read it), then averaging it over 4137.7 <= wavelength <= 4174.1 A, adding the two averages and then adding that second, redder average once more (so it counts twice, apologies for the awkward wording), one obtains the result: 192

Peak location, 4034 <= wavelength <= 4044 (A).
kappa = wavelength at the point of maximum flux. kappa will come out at 4037.02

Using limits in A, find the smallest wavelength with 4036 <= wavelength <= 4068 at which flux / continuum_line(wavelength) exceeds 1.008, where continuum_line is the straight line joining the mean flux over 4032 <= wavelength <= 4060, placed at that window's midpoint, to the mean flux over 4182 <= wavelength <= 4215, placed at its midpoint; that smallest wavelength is 4037.02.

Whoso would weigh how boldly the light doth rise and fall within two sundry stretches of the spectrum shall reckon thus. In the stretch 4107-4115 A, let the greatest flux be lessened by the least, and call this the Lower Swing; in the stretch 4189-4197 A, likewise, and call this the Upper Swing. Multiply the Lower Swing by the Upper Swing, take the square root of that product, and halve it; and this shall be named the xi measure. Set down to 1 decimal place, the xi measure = 3.3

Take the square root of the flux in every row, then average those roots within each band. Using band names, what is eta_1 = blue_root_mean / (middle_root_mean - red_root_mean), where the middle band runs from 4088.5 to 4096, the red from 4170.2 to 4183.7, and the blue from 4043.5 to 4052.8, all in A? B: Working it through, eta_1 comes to 24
